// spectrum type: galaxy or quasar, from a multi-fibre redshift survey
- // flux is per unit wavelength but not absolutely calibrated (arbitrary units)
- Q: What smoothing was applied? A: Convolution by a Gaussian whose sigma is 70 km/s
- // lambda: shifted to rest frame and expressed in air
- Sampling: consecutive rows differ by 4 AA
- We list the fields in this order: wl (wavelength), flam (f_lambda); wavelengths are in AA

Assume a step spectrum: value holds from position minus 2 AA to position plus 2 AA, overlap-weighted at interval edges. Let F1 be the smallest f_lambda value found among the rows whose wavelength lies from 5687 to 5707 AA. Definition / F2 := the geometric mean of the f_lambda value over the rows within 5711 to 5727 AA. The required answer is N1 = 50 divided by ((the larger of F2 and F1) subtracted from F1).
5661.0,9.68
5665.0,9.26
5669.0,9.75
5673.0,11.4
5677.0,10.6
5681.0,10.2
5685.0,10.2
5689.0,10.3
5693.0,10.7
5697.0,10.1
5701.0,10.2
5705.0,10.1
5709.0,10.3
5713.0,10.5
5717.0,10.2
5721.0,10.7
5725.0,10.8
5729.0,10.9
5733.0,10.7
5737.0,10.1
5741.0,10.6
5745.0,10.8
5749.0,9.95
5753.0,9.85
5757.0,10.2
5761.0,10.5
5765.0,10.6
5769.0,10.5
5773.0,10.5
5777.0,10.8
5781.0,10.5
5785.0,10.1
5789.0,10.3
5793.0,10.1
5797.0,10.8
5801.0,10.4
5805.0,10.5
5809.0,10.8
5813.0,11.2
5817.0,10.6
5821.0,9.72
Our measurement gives -112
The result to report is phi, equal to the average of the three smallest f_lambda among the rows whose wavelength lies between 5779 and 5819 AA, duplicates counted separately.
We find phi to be 10.2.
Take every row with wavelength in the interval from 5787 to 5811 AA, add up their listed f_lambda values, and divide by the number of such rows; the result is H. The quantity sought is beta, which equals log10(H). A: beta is 1.02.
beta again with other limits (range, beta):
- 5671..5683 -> 1.03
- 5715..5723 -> 1.02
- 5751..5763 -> 1.01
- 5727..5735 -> 1.03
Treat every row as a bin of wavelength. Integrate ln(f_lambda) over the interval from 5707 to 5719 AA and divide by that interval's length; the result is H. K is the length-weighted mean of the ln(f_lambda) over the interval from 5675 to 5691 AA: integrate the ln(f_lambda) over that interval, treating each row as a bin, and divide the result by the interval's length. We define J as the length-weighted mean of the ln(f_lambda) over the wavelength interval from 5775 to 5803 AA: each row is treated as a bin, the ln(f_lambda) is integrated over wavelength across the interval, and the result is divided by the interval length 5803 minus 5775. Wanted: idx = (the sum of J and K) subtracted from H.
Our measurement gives -2.34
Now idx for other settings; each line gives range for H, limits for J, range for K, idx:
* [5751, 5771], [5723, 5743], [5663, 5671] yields -2.28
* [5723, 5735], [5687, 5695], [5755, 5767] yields -2.32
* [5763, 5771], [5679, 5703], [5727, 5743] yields -2.33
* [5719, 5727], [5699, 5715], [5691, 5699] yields -2.30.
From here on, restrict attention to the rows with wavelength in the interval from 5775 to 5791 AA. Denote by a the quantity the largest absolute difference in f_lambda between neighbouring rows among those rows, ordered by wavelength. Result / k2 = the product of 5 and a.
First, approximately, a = 0.40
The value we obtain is 2.0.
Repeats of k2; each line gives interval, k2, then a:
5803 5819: 3.0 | 0.60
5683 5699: 3.0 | 0.60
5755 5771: 1.5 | 0.30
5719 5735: 1.0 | 0.20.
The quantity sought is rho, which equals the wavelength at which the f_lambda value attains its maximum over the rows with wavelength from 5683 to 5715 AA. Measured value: 5693.0 AA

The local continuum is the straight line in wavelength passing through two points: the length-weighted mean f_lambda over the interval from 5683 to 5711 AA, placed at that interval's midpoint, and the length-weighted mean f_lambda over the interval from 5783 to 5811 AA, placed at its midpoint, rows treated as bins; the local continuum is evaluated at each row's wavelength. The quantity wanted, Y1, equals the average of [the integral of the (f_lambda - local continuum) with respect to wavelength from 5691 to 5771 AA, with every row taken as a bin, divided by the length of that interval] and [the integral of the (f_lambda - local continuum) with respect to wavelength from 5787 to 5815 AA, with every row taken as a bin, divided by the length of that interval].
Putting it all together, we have 0.12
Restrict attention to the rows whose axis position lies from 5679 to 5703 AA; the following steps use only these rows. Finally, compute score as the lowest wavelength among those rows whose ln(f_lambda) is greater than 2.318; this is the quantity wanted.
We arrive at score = 5681.0 AA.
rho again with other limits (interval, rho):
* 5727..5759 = 5729.0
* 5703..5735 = 5729.0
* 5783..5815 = 5813.0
